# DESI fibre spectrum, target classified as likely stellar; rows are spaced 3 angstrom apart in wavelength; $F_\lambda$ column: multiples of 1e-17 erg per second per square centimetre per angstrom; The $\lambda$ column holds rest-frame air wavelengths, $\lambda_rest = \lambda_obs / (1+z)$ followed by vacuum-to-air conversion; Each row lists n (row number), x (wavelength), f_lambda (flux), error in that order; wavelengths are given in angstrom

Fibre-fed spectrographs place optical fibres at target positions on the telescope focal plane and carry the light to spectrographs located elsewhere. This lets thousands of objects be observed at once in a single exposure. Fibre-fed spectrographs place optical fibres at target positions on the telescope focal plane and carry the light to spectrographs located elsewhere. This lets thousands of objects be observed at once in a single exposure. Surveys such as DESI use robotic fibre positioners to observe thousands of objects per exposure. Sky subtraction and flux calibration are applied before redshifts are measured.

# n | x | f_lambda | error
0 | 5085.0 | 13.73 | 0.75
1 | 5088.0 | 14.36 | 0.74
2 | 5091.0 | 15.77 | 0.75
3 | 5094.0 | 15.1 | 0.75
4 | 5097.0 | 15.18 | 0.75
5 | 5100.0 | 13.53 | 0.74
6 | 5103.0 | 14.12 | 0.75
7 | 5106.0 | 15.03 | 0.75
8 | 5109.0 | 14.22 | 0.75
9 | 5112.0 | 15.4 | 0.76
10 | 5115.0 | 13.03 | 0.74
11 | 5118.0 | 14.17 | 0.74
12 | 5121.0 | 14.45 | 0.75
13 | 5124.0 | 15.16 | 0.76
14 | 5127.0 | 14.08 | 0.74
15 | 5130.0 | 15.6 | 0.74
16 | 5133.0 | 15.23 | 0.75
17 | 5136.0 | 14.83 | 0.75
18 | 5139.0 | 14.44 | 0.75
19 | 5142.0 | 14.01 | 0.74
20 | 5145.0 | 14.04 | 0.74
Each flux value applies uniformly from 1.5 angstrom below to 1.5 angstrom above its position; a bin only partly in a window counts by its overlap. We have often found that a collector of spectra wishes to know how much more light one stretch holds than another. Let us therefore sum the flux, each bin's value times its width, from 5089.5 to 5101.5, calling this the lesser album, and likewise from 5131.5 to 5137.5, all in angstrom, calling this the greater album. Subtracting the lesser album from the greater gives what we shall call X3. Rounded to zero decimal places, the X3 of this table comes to -89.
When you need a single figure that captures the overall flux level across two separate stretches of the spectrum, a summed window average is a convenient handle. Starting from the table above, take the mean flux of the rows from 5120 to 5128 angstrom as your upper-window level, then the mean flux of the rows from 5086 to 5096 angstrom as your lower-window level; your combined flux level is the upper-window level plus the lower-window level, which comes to 29.6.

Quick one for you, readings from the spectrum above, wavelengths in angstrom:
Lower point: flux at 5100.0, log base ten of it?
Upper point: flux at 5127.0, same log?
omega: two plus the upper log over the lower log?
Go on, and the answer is 3.015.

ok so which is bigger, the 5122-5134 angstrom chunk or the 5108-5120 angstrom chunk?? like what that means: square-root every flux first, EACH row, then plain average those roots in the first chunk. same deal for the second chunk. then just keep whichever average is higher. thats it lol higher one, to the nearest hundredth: 3.87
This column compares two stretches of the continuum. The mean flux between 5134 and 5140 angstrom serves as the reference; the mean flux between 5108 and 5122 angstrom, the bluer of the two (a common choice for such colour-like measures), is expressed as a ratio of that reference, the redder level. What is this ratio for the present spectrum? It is 0.97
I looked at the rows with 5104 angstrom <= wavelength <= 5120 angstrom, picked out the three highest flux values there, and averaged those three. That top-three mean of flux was 14.9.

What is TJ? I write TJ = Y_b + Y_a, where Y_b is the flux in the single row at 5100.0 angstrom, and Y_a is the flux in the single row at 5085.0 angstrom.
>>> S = 27.3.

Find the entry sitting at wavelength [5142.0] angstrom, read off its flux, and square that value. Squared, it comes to 196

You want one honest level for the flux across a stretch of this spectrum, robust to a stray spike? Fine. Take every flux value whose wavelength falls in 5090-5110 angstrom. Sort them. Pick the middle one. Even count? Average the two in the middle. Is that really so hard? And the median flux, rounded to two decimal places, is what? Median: 15.03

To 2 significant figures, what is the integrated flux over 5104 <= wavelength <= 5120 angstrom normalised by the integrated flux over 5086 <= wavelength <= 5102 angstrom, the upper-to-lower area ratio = 0.97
